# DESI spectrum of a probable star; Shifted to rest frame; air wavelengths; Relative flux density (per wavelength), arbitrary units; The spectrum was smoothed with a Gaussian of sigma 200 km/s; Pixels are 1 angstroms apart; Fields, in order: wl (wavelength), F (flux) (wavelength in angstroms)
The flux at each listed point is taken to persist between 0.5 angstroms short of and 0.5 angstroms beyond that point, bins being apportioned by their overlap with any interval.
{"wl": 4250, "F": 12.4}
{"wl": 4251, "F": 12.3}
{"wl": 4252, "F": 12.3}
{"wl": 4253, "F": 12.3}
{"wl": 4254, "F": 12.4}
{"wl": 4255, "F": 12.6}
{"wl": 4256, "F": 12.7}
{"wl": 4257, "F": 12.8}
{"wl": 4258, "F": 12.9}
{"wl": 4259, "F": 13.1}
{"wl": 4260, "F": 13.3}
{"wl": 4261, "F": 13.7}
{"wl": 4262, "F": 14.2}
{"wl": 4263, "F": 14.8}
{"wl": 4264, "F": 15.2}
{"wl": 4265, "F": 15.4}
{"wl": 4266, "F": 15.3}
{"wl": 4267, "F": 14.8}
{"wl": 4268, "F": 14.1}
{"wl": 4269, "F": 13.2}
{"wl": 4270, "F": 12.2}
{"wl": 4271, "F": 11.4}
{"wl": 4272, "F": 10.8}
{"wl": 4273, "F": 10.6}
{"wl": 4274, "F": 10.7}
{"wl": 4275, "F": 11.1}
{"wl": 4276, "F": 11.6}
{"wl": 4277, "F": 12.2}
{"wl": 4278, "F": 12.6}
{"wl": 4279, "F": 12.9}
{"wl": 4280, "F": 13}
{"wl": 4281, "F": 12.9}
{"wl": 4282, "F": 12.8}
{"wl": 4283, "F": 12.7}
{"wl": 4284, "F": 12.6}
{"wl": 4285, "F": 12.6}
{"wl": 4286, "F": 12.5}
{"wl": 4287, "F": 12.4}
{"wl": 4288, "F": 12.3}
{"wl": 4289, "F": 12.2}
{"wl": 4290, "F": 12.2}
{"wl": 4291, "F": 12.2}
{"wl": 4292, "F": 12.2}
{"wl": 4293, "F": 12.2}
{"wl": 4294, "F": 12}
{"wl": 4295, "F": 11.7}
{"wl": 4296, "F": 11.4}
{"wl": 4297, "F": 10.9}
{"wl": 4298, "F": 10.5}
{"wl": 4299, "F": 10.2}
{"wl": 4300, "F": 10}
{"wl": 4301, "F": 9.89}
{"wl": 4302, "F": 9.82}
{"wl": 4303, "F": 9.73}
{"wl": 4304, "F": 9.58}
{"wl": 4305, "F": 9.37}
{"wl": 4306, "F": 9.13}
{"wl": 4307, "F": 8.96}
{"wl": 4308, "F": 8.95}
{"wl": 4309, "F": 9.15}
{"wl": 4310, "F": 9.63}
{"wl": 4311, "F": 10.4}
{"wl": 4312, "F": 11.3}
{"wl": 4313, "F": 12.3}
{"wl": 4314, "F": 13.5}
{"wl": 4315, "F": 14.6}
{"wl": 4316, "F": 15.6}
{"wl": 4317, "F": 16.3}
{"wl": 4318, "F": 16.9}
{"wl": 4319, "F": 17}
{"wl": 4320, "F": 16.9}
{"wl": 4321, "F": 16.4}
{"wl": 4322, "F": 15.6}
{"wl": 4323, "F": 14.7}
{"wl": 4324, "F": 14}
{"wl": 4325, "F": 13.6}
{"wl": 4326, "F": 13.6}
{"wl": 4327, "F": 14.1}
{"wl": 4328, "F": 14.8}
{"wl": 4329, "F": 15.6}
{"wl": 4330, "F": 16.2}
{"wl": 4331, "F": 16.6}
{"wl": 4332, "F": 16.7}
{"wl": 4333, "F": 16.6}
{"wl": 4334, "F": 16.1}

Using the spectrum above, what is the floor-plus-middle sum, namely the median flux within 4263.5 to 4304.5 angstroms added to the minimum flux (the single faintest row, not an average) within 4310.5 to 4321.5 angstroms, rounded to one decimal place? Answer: 22.6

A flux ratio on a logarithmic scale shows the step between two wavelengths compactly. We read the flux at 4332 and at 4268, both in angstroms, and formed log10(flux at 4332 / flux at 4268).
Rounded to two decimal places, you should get 0.07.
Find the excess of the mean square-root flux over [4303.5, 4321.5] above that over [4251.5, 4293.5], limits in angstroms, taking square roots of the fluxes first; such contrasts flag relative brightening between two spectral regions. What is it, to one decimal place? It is -0.1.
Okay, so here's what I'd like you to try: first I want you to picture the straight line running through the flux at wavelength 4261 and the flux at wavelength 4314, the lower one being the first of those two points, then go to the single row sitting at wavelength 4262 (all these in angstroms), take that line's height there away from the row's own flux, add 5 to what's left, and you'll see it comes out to 5.5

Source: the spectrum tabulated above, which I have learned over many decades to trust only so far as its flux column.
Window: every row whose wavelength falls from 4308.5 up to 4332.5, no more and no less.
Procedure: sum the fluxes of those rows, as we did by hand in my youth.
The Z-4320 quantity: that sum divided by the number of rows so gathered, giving 14.4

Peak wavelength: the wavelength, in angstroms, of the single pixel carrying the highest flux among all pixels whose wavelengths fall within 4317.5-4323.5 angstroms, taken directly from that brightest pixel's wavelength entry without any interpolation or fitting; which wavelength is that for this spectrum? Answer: 4319 angstroms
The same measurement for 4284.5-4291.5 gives 4285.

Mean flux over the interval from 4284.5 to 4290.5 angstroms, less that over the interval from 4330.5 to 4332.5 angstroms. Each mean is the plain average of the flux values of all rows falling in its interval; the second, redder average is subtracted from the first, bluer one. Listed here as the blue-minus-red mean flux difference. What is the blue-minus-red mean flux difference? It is -4.3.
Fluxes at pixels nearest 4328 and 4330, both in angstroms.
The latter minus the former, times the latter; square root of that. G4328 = 4.8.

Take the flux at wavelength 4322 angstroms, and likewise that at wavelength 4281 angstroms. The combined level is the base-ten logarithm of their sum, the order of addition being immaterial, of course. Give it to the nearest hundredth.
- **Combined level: 1.45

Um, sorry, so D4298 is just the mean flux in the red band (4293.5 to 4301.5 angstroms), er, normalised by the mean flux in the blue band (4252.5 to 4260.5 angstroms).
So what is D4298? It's 0.85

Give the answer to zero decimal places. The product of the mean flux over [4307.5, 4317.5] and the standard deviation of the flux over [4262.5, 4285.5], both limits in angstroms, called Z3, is 18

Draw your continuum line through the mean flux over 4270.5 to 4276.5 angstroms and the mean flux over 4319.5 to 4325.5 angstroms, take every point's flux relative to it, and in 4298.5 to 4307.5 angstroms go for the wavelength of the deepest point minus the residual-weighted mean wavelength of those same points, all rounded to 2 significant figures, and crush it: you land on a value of 3.6 angstroms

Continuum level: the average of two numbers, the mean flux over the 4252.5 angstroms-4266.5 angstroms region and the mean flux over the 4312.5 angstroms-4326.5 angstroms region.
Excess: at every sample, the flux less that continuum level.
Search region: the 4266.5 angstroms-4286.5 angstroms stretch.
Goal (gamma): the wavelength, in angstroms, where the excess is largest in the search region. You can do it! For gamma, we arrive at 4267 angstroms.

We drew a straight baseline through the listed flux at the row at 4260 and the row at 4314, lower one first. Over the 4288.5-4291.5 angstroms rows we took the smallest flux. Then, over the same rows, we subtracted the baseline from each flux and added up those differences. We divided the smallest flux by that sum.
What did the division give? -3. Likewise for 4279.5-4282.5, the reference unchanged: -9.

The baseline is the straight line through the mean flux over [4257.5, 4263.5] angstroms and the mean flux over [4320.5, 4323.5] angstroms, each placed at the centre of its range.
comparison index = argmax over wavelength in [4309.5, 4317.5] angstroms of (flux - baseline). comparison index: 4317 angstroms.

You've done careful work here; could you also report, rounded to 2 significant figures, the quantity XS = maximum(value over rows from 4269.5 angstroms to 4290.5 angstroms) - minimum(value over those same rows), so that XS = 2.4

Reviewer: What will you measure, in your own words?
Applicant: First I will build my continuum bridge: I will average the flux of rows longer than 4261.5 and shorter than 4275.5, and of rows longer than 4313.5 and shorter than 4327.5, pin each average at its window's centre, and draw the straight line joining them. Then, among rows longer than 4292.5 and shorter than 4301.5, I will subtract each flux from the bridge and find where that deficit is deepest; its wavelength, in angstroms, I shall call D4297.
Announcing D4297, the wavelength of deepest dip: 4301 angstroms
